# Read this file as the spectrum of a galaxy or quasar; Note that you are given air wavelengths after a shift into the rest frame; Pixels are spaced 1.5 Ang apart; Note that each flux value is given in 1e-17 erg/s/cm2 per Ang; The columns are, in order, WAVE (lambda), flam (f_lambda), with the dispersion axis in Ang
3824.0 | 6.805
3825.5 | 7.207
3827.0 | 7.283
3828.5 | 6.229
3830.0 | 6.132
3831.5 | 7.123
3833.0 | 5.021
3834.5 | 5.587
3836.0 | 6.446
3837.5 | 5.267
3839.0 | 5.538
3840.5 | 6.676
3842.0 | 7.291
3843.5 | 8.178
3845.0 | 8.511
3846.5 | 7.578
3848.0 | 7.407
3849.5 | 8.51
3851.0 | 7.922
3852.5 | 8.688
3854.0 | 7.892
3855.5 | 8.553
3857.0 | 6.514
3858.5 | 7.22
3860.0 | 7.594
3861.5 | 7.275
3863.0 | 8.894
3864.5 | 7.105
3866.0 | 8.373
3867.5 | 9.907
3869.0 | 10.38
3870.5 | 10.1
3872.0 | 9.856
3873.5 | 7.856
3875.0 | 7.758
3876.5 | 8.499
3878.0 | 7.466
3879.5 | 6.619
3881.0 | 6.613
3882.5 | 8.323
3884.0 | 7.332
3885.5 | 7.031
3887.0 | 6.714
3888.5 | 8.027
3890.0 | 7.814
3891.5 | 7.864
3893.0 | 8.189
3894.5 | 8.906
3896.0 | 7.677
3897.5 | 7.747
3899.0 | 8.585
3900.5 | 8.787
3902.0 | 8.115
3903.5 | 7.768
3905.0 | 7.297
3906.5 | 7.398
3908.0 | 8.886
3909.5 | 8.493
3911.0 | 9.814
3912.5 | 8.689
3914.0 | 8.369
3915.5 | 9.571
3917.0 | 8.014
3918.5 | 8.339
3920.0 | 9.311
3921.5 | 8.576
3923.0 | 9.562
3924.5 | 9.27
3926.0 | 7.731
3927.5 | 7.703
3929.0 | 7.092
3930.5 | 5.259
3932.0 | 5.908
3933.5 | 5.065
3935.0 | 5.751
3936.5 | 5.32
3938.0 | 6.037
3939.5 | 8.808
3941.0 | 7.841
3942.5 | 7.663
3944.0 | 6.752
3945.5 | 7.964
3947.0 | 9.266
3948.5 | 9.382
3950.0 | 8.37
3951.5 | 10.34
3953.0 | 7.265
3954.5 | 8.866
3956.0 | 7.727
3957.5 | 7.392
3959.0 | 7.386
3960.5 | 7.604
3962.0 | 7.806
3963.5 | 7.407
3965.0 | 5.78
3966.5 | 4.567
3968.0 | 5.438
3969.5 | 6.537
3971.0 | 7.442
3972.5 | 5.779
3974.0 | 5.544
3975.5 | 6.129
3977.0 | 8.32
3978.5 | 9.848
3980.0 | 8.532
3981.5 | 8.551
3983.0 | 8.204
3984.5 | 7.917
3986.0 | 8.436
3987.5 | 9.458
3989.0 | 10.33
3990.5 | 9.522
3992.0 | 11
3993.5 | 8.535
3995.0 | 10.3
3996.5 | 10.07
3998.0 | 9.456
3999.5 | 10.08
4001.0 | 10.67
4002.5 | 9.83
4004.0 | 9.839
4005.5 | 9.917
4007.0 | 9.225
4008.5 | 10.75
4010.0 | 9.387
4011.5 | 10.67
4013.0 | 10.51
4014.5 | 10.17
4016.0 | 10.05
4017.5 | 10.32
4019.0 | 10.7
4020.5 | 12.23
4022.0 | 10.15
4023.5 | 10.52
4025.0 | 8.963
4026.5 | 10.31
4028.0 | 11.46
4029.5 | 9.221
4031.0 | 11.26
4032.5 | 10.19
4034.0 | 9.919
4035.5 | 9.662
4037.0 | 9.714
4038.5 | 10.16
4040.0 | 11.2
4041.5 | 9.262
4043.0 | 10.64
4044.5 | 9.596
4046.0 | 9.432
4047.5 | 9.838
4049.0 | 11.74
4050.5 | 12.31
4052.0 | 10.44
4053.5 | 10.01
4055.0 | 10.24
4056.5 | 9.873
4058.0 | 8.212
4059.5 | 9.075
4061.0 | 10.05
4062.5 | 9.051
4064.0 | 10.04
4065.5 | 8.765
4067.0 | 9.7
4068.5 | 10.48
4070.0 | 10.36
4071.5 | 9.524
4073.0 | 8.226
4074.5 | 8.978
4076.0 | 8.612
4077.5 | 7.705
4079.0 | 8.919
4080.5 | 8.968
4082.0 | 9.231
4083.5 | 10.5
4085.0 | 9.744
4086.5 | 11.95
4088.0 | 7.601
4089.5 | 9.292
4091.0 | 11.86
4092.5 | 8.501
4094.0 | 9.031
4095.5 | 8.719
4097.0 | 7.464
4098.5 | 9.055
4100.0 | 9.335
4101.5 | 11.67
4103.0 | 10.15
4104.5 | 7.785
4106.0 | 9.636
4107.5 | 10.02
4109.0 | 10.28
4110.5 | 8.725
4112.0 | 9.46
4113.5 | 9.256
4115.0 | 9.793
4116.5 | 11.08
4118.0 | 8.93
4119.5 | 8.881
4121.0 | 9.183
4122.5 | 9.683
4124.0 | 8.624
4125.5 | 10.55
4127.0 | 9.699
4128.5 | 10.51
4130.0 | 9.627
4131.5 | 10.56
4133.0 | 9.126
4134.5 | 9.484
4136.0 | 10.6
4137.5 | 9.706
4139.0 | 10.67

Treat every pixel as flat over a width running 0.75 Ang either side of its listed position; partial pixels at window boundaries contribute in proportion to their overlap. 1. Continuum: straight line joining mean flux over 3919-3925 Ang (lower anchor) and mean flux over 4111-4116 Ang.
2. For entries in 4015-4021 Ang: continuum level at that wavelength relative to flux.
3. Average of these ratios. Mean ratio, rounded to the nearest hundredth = 0.87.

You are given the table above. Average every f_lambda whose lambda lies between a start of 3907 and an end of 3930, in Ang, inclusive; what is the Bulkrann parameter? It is 8.6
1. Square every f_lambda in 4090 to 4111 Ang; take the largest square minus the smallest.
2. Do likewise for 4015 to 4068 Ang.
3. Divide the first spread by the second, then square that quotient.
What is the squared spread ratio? 1.0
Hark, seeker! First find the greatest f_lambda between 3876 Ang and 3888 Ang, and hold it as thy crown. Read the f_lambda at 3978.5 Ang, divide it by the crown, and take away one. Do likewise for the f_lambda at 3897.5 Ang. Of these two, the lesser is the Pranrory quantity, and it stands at -0.09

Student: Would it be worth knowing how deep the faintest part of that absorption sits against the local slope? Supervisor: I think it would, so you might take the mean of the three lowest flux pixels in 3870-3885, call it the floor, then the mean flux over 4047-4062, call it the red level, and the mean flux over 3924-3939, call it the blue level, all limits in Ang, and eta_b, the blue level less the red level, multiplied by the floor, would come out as -25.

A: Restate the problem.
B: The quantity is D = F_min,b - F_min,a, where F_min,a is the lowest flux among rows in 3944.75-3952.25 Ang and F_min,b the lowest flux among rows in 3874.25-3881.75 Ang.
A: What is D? -1.4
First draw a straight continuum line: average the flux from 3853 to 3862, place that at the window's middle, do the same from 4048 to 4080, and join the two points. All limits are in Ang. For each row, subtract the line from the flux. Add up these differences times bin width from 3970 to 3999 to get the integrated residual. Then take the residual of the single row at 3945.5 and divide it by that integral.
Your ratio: 0.07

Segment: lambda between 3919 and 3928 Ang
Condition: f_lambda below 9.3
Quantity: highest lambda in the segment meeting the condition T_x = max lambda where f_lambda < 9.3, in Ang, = 3927.5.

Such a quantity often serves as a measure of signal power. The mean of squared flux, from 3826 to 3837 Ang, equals 40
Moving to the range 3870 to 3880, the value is 70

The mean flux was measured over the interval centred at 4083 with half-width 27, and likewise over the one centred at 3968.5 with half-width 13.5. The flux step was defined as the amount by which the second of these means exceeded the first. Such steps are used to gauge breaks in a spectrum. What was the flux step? -2.3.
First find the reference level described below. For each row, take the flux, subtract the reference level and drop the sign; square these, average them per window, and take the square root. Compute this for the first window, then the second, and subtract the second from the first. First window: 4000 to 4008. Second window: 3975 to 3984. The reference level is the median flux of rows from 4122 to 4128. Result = -1.3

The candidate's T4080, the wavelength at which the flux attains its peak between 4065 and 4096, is 4086.5 Ang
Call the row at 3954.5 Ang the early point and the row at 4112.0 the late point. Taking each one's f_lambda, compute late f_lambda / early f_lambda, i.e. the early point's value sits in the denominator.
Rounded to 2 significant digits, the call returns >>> 1.1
